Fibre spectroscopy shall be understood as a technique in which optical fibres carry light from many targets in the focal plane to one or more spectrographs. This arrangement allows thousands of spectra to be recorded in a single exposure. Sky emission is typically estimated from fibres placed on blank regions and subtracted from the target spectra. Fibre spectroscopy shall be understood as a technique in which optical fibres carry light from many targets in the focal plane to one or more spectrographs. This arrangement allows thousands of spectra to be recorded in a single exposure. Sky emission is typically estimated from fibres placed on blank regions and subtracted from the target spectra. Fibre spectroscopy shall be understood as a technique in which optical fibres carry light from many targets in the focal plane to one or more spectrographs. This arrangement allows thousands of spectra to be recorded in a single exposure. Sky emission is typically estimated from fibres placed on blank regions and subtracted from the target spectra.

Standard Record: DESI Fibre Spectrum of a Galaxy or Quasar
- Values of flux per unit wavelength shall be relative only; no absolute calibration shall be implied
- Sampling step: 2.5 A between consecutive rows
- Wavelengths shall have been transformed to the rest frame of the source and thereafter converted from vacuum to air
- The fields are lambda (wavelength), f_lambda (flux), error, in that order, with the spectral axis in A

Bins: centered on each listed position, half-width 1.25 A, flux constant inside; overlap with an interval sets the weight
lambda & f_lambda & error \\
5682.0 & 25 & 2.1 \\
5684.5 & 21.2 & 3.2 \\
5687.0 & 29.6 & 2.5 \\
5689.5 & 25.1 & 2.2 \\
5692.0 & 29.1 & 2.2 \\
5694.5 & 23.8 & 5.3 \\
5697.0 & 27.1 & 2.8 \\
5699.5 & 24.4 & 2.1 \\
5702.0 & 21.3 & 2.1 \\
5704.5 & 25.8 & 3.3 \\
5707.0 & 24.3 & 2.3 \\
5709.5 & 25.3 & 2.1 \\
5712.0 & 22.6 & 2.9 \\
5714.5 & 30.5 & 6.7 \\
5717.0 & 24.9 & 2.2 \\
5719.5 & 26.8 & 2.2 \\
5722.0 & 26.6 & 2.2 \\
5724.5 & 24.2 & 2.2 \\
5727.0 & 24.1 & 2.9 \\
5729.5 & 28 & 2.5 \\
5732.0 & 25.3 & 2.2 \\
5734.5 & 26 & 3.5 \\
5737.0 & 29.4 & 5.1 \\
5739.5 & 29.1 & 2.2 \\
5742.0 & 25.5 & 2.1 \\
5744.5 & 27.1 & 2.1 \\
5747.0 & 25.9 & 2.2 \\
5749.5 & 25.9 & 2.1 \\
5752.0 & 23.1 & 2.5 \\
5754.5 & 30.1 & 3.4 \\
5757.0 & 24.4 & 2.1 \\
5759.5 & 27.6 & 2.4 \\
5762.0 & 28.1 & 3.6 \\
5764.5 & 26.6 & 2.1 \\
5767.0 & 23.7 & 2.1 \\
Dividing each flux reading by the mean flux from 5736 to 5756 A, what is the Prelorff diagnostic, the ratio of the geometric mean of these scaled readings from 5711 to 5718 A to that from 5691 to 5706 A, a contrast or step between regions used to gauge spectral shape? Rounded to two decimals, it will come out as 1.03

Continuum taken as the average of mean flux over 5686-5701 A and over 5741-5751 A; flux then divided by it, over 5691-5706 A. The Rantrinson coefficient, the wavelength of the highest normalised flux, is 5692.0 A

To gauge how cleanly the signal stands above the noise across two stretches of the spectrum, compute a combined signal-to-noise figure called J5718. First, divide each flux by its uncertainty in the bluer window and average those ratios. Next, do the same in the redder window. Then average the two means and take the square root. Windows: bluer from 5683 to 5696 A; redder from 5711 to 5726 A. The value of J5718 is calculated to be 3.11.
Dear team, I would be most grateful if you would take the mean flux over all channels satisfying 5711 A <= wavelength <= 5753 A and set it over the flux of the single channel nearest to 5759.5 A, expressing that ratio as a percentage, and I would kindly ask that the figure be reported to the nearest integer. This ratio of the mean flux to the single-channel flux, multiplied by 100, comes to 95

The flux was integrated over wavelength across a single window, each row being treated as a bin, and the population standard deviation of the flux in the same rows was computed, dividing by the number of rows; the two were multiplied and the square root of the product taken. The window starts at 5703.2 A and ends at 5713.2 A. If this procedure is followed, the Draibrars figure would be 17.3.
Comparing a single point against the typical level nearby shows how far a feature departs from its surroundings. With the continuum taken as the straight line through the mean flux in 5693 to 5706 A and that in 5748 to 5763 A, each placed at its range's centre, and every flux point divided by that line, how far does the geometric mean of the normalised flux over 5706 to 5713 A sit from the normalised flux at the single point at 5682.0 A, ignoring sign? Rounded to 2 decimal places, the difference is 0.08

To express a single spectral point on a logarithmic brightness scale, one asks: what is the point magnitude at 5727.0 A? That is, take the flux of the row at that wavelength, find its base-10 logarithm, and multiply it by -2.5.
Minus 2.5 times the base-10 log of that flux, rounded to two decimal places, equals -3.46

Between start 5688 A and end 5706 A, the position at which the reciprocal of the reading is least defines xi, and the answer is 5692.0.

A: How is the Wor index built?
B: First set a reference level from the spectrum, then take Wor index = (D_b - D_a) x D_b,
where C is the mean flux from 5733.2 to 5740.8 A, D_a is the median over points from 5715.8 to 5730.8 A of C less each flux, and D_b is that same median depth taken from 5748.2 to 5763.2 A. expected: -1.4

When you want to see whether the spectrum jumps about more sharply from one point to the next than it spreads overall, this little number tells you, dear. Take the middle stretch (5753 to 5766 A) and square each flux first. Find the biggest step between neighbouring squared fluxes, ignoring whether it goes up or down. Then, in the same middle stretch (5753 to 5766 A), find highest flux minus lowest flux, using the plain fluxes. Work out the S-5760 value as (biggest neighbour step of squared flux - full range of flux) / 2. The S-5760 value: 152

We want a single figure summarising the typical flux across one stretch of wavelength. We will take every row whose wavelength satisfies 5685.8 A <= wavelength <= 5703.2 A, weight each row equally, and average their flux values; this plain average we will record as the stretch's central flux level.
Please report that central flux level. 25.8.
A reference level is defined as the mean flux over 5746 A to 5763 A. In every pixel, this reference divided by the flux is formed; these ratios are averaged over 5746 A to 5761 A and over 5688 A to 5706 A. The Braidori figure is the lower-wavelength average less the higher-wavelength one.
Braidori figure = 0.039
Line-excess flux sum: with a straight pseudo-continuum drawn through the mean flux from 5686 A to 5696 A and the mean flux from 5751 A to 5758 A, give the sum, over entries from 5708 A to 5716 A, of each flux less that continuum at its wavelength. -1.3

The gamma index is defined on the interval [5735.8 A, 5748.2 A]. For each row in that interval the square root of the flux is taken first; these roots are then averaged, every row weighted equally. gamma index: 5.23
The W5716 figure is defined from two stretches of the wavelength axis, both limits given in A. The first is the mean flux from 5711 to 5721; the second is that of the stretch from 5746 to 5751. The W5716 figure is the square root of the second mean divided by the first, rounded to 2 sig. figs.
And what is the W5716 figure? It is 0.99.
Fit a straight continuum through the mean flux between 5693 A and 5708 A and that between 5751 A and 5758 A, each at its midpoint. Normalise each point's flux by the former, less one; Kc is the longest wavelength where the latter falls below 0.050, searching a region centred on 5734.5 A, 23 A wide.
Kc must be 5742.0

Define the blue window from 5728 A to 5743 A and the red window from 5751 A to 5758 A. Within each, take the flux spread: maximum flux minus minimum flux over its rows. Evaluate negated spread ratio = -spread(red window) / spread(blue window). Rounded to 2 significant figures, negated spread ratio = -1.7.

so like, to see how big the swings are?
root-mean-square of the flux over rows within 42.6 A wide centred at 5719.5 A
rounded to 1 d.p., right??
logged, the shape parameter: 25.9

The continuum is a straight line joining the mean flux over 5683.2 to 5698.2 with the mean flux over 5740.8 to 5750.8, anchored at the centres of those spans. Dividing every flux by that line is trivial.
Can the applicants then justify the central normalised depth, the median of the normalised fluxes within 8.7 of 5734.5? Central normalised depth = 1.00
